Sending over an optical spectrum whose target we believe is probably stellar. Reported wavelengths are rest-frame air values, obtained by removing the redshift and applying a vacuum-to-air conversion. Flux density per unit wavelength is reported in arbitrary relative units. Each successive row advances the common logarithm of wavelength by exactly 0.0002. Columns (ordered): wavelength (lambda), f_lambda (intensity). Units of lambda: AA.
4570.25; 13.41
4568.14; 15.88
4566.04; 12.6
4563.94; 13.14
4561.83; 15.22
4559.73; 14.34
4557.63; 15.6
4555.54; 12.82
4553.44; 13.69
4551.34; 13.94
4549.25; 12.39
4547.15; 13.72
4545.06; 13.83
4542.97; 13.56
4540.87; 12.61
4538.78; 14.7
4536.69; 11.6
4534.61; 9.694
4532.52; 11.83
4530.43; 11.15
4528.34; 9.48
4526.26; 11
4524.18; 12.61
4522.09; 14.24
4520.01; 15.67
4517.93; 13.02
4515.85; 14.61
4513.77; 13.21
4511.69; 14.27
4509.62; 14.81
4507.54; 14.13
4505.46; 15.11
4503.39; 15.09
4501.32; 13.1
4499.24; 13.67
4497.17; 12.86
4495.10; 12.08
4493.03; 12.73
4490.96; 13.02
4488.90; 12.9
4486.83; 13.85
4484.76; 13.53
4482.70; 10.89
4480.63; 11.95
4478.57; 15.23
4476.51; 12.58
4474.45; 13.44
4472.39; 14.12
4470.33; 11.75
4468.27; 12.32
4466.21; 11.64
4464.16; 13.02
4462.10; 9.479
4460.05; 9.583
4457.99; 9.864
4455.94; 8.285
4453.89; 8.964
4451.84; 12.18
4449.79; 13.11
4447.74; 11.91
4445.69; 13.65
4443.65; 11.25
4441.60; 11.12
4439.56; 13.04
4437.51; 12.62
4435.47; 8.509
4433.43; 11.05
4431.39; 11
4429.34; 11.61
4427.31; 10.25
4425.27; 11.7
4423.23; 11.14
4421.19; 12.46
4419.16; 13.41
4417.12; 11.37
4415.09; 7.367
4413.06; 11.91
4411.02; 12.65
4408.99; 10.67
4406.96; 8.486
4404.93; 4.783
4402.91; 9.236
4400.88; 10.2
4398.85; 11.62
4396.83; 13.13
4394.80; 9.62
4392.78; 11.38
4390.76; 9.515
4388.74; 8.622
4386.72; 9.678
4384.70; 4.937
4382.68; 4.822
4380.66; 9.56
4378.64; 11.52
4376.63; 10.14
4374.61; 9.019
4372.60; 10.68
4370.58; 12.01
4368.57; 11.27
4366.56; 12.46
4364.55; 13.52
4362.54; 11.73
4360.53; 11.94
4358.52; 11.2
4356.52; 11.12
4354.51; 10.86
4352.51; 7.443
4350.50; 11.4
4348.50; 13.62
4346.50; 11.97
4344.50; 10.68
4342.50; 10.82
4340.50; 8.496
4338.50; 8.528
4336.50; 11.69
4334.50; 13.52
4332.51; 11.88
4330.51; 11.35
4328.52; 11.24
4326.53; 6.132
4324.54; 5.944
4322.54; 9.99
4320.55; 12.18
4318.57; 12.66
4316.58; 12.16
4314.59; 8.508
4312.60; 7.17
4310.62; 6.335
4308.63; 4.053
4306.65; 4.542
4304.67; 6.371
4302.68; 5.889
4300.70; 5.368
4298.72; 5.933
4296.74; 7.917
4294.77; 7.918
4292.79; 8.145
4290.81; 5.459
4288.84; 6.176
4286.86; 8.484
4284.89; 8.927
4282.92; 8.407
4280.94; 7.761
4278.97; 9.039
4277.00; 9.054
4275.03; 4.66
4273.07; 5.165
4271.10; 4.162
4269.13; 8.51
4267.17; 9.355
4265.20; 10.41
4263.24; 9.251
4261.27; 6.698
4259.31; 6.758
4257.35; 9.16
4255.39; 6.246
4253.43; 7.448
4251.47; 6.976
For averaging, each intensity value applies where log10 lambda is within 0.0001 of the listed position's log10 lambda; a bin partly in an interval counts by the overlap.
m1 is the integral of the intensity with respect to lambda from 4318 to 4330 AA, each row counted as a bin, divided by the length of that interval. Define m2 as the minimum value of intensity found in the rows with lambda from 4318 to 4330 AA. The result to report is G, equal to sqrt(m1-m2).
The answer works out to 1.93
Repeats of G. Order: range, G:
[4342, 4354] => 1.88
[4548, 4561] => 1.20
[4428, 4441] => 1.66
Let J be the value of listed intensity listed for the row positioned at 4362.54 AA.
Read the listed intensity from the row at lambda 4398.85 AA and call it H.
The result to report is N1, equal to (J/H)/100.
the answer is 0.0101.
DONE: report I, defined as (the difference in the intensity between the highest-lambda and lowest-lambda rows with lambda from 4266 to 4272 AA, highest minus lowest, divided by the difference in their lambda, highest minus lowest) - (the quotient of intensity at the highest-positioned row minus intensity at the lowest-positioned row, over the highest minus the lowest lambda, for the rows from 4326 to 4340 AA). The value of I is -1.5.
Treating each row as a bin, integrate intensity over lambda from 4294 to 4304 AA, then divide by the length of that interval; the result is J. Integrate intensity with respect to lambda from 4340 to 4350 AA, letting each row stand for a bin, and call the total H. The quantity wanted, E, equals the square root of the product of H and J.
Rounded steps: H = 113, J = 7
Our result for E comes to 27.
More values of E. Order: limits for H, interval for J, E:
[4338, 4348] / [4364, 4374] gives 35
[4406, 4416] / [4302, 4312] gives 24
